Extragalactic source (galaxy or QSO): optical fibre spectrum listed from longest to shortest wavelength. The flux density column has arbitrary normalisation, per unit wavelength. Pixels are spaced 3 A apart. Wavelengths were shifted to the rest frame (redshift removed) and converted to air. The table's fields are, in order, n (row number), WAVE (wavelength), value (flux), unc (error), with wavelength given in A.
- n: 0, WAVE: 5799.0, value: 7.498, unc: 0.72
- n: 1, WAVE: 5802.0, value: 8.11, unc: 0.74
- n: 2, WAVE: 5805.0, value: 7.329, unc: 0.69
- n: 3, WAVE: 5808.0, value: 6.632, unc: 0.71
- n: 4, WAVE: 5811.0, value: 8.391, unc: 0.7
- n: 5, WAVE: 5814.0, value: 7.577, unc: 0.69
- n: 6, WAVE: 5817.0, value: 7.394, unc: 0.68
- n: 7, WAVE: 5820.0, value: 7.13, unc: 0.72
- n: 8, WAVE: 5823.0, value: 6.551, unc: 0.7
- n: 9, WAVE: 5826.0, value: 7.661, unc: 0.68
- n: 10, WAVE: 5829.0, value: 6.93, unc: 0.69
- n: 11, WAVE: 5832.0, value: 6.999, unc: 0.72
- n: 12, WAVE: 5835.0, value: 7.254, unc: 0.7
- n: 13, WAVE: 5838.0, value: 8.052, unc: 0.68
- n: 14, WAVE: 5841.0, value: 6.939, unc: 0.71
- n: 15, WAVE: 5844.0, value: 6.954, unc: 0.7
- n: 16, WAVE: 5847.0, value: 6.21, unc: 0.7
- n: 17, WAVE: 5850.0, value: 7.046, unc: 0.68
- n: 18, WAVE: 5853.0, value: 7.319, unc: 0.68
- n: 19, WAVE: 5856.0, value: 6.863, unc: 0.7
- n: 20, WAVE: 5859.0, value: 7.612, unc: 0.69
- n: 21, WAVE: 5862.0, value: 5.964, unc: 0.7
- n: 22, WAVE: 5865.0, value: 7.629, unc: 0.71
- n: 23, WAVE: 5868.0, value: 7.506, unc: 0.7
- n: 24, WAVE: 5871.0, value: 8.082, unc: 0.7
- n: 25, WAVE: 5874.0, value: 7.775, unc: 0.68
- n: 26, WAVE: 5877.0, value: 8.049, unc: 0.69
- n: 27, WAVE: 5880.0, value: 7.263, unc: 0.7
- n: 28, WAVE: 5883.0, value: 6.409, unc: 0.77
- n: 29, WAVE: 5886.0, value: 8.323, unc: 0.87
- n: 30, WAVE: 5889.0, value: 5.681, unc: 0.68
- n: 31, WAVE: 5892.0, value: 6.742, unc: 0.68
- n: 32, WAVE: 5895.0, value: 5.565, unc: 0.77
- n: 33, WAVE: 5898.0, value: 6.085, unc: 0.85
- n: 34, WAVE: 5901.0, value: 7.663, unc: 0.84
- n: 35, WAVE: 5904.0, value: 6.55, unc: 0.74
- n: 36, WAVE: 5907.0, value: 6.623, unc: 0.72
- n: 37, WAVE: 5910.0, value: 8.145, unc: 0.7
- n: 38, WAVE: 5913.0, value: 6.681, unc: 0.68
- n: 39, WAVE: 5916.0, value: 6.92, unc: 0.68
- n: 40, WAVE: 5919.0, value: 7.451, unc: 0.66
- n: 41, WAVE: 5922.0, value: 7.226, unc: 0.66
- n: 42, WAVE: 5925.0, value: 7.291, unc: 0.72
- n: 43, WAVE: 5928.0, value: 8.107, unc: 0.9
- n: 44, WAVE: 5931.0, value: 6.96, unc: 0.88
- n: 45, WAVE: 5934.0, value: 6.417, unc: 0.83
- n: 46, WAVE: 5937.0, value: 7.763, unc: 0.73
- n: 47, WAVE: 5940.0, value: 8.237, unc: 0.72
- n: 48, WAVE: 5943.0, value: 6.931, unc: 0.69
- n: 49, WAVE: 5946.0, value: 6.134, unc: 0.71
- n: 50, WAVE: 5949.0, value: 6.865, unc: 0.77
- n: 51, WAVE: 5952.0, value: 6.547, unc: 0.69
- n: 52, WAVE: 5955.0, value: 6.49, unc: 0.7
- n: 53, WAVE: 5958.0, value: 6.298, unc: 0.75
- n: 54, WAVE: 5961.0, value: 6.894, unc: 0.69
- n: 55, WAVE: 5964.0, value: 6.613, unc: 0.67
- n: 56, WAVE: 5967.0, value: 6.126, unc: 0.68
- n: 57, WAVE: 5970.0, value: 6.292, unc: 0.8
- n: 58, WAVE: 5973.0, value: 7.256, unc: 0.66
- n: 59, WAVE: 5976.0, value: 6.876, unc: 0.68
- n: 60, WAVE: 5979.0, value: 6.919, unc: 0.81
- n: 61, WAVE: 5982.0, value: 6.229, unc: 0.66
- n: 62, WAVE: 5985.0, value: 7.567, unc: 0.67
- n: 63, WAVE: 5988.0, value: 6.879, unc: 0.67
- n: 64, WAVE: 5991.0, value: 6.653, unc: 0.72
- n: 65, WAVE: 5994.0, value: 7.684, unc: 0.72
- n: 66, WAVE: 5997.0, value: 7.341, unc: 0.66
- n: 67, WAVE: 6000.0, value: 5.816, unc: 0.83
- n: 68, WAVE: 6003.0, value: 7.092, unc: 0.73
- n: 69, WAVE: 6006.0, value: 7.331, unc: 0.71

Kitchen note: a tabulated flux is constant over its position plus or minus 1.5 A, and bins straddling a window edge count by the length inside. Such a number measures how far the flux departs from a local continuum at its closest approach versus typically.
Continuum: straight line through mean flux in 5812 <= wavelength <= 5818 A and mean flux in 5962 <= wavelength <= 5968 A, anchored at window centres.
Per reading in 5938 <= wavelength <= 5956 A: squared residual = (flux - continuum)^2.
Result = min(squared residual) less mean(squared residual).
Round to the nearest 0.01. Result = -0.54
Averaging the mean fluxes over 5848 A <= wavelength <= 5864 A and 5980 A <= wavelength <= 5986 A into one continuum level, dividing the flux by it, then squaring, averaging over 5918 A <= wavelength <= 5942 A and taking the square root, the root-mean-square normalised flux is 1.08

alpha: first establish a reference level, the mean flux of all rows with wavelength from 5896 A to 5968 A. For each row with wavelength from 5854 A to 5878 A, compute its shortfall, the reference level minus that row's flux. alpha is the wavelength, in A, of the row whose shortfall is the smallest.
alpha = 5871.0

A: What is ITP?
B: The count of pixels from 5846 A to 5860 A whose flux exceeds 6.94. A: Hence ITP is 3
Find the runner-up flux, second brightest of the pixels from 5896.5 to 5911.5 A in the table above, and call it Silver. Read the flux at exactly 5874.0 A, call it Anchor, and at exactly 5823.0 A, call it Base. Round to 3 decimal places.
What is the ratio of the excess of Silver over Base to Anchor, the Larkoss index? 0.143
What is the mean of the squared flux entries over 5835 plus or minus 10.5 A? 53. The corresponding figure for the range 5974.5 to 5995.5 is 49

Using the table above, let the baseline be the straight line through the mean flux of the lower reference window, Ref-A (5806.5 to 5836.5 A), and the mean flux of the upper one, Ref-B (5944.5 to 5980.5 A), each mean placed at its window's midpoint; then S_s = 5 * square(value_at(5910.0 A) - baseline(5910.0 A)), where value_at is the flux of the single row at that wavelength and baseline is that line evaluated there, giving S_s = 8.4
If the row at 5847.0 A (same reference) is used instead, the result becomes 4.3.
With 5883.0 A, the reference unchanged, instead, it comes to 1.6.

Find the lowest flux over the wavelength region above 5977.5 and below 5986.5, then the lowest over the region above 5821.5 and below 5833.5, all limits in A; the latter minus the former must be 0.3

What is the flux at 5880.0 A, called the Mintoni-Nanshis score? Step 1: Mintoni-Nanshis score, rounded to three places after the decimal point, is 7.263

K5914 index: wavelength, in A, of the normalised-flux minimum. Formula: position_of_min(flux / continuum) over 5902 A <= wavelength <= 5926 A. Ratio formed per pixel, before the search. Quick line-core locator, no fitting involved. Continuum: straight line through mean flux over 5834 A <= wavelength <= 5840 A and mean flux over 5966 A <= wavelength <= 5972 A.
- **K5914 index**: 5904.0 A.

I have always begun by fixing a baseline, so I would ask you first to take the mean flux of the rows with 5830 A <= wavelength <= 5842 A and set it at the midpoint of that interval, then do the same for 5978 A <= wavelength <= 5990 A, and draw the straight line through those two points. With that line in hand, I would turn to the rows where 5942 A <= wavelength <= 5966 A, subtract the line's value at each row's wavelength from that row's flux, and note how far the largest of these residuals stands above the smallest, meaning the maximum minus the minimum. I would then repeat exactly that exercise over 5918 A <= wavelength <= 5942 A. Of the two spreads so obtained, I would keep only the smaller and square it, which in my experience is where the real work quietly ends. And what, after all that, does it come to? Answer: 1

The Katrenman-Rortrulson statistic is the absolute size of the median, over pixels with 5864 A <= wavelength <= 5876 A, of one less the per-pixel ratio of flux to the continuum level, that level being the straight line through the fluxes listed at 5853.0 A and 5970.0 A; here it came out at 0.074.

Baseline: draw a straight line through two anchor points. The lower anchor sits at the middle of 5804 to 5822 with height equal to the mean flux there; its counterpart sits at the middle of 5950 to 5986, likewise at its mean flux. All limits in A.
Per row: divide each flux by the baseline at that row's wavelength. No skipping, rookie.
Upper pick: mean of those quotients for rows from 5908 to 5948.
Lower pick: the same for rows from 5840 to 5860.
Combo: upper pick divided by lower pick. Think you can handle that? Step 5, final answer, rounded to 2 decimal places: 1.09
